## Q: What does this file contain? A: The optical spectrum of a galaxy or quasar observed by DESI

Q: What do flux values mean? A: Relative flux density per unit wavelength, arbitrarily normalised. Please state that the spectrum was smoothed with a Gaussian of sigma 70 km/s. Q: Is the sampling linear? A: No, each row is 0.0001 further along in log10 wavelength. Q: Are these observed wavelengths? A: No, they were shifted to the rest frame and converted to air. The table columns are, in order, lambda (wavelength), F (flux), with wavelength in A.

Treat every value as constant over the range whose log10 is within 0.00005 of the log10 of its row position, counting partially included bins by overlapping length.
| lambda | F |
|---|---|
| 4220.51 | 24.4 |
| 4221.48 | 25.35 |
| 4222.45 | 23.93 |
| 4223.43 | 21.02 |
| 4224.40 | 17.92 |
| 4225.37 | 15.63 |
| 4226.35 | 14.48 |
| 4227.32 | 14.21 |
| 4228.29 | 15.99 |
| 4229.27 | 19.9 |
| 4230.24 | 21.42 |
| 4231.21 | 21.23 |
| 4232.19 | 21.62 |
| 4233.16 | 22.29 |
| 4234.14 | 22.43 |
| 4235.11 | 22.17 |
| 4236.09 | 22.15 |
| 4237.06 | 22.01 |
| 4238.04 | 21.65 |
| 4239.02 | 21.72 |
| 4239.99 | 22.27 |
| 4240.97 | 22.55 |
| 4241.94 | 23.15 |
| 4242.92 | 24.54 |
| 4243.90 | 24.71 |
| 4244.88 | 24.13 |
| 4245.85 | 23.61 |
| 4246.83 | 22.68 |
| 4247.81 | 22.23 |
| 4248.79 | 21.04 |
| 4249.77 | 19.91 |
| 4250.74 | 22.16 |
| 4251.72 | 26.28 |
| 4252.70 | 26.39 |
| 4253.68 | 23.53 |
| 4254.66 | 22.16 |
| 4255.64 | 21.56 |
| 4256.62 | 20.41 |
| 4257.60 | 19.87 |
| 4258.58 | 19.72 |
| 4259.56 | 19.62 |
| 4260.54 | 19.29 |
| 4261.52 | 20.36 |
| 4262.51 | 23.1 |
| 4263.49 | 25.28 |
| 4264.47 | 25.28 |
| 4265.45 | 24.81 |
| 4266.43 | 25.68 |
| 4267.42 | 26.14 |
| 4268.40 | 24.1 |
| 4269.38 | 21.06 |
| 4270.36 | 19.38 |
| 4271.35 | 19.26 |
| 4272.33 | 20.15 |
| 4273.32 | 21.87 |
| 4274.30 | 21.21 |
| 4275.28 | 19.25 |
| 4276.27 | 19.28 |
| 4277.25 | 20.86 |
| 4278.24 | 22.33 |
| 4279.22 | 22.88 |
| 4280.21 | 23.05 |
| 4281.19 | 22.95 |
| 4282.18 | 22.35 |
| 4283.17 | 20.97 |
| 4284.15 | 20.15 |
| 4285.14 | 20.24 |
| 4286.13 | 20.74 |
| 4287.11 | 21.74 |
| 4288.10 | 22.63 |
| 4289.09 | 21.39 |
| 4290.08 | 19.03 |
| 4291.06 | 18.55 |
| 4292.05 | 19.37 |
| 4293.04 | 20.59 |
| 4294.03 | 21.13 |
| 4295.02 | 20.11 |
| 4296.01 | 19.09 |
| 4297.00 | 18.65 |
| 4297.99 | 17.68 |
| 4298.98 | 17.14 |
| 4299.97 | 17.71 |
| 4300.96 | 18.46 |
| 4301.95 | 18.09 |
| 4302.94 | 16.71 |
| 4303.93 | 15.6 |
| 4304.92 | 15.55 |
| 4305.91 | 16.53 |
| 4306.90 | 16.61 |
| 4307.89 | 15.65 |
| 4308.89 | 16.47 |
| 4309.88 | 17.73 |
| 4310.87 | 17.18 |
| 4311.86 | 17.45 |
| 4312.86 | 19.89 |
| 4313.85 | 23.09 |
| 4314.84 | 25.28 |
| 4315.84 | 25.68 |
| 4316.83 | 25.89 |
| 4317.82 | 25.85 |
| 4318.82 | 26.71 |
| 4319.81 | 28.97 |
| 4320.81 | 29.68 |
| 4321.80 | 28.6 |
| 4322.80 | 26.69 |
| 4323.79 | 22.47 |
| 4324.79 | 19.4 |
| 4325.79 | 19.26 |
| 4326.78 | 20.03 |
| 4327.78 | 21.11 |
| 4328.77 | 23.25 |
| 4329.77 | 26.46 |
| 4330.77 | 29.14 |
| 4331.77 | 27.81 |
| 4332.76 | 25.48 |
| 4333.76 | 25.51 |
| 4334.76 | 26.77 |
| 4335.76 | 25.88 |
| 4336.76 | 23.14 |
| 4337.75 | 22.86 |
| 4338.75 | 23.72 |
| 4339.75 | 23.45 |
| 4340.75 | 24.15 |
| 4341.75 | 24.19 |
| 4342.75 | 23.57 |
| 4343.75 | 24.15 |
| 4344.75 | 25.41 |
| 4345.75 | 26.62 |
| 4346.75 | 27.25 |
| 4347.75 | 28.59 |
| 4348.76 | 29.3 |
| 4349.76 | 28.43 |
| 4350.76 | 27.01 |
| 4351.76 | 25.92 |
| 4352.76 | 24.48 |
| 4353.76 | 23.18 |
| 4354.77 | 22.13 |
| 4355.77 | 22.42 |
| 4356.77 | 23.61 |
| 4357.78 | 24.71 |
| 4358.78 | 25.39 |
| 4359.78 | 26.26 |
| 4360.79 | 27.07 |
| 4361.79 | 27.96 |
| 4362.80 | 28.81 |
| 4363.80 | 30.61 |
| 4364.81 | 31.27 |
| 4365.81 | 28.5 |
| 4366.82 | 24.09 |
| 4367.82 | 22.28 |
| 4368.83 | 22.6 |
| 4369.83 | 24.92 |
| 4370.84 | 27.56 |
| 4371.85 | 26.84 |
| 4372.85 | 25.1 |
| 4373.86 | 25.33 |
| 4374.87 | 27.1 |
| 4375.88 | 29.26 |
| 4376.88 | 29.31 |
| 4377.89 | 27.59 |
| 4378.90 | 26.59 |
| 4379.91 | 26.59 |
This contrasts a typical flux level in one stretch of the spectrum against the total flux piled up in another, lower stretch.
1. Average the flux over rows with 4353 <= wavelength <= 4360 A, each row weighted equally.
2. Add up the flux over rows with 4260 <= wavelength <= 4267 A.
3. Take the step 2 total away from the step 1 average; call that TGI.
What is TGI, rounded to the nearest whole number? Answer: -140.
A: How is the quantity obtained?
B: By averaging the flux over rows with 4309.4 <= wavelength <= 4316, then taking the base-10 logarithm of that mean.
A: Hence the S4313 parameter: 1.32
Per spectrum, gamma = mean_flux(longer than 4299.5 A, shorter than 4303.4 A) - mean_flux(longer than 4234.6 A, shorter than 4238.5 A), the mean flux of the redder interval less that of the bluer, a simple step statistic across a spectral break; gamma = -4.3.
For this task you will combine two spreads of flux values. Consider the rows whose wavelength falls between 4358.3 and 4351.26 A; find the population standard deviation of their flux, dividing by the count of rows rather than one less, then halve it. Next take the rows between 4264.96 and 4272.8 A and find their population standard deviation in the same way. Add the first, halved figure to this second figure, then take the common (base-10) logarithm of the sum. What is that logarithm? 0.52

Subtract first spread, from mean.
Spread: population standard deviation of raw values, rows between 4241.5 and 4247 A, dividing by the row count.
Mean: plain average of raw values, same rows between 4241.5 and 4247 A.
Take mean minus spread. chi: 23.1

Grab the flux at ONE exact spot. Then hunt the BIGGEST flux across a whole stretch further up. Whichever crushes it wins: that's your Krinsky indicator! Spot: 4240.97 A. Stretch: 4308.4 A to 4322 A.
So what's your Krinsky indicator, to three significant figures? 29.7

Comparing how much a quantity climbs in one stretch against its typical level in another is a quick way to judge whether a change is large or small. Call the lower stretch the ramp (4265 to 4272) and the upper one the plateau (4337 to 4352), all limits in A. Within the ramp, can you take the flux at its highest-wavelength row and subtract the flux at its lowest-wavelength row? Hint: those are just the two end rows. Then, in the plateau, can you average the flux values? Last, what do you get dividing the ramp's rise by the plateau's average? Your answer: -0.22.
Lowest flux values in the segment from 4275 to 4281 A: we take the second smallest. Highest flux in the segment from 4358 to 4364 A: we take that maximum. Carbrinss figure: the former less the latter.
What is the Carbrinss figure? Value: -11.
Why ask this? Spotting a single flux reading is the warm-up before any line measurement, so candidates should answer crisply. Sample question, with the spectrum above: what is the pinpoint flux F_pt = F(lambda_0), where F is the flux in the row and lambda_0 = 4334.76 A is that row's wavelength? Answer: 26.77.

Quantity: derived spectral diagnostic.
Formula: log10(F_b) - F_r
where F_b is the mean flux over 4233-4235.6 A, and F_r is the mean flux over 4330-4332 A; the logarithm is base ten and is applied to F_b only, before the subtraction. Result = -27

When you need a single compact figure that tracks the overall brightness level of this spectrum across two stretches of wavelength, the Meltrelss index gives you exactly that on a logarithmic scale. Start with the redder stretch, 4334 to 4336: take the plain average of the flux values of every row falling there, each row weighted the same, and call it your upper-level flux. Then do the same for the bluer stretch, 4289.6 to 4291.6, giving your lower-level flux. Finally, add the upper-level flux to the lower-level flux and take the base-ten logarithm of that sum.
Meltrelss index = 1.654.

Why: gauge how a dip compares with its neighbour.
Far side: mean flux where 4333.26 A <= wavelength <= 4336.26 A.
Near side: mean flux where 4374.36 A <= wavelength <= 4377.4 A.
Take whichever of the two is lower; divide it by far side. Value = 1.00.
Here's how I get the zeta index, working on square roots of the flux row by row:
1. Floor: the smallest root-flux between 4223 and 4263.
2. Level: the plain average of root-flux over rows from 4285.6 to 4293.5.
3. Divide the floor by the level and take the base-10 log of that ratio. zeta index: -0.079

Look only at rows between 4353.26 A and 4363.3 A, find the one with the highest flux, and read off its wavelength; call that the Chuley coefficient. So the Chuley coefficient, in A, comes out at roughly 4362.80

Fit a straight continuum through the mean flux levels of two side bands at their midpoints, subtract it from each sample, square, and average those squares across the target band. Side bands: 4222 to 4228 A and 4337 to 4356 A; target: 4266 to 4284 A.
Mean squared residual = 5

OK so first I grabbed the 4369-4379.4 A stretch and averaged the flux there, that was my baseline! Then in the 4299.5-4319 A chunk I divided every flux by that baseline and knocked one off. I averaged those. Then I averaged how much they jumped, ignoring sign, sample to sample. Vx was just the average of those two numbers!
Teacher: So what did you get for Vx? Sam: -0.12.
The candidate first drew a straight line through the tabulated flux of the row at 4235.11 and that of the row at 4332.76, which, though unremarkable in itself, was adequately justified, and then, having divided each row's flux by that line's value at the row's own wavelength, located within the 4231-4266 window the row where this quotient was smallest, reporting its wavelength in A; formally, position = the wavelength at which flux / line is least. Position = 4260.54 A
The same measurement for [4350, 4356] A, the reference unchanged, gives 4354.77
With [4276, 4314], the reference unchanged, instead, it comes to 4304.92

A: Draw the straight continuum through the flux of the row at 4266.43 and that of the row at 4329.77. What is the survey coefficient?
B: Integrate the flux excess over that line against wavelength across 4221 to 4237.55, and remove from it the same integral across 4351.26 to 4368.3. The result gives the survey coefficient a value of -65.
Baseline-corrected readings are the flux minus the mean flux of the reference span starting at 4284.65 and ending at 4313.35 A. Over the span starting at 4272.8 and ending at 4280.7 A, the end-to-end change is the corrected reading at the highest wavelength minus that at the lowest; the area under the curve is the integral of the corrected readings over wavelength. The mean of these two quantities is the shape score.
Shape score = 12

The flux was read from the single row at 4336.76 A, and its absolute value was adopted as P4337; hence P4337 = 23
